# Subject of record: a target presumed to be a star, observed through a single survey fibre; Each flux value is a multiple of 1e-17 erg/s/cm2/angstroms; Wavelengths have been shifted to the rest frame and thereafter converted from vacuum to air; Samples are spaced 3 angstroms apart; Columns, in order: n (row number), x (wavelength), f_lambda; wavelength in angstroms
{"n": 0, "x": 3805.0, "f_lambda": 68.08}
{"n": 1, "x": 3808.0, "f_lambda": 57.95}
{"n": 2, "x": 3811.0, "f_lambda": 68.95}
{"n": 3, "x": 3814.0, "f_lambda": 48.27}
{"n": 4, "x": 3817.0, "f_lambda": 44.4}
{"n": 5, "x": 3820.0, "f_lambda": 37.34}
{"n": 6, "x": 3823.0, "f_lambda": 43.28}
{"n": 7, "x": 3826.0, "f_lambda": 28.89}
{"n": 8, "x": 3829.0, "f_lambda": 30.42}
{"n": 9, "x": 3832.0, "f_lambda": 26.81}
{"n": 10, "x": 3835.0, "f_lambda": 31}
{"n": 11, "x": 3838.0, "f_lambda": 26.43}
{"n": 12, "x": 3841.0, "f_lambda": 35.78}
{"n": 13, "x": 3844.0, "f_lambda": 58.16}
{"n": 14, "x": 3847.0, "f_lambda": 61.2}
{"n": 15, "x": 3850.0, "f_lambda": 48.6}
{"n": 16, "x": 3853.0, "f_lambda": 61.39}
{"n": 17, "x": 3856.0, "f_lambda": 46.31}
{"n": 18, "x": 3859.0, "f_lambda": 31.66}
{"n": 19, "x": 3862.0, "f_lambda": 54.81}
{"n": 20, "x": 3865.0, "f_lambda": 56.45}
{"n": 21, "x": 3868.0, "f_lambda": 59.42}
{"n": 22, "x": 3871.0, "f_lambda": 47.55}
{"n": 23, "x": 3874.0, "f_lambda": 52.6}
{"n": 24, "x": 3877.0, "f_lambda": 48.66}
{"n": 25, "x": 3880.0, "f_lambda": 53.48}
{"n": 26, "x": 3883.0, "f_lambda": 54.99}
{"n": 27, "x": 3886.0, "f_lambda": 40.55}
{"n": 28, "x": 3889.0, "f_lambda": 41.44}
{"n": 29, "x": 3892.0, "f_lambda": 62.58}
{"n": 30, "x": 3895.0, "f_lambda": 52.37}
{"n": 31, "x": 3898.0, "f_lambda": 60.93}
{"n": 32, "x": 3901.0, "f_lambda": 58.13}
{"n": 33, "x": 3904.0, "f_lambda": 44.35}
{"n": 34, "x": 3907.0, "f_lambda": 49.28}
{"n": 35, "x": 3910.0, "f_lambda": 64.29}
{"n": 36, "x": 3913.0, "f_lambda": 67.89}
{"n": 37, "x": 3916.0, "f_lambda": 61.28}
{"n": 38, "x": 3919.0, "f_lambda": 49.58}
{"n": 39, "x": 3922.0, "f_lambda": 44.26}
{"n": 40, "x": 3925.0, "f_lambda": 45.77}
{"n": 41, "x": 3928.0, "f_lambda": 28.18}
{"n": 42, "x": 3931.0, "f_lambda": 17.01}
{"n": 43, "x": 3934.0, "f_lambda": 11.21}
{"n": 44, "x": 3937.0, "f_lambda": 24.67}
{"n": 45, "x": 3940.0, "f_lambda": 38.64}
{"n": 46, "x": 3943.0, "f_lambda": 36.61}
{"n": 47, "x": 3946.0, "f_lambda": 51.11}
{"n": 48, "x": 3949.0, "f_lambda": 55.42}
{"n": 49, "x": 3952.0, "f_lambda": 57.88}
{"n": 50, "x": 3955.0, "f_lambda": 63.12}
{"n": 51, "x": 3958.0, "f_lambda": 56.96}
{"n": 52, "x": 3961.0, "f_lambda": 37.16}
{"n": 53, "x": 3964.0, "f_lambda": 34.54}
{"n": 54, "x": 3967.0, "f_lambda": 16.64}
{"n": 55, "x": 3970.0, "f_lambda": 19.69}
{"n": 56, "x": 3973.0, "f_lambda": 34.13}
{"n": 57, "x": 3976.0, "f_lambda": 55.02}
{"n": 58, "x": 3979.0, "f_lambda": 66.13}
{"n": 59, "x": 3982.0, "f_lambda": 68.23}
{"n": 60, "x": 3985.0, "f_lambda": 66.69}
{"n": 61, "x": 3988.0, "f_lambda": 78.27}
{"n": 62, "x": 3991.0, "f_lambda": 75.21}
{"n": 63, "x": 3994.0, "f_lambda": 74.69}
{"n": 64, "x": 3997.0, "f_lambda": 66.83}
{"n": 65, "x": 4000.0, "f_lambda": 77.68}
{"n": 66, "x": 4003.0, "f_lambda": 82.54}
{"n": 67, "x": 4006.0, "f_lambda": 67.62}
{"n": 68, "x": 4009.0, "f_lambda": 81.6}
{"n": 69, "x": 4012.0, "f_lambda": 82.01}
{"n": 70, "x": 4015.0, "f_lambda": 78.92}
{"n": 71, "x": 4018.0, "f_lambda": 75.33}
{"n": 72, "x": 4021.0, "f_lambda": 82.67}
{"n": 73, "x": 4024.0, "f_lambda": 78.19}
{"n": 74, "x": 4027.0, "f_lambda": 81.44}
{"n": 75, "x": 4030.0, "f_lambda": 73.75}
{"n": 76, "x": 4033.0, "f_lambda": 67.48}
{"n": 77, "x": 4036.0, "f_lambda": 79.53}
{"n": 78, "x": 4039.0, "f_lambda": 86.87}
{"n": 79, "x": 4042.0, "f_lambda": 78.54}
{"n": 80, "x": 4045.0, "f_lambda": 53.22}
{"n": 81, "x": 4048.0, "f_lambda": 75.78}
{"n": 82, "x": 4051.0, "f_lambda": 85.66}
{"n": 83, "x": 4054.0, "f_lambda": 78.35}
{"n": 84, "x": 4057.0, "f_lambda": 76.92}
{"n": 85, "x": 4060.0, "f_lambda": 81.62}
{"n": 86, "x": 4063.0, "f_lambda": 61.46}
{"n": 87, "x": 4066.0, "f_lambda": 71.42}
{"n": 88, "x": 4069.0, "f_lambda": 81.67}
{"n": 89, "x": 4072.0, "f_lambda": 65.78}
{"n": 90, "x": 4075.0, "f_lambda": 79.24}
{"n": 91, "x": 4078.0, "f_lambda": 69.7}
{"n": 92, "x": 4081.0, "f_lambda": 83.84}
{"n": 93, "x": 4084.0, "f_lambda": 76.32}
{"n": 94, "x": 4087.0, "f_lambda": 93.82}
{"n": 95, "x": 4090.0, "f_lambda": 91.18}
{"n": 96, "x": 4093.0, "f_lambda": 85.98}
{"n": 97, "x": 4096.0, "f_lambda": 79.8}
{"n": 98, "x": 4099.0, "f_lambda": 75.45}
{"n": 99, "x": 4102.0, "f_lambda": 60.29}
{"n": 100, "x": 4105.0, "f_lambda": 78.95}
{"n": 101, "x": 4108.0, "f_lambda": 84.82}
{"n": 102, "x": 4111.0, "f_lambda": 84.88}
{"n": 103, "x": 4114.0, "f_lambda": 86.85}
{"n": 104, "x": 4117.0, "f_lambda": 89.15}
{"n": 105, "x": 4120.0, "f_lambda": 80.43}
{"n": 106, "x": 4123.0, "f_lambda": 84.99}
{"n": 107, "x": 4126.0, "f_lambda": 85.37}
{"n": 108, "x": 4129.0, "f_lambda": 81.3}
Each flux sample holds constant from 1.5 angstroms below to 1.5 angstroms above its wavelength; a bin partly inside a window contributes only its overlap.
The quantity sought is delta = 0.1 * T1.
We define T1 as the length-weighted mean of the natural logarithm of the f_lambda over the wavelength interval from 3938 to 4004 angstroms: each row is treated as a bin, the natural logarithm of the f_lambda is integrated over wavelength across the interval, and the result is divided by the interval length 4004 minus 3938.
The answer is 0.392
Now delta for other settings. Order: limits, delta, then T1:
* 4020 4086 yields 0.432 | 4.3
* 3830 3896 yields 0.383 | 3.8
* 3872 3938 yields 0.378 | 3.8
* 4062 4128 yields 0.437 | 4.4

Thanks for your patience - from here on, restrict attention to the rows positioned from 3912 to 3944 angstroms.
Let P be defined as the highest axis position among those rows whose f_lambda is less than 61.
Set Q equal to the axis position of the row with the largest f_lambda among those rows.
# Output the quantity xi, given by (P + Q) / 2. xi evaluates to 3928.0 angstroms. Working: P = 3943.0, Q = 3913.0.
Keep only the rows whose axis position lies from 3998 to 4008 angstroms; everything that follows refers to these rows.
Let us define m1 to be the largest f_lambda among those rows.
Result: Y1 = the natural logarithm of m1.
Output 4.41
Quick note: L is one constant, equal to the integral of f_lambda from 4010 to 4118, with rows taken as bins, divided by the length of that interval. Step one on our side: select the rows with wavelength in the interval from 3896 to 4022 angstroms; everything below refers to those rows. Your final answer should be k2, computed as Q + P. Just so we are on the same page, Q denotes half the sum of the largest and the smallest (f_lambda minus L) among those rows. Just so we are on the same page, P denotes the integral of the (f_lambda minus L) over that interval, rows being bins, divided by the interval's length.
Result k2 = -55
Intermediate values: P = -23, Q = -31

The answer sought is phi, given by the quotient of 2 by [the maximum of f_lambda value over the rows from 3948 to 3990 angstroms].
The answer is 0.026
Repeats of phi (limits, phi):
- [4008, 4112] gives 0.021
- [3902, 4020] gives 0.024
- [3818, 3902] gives 0.032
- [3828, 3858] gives 0.033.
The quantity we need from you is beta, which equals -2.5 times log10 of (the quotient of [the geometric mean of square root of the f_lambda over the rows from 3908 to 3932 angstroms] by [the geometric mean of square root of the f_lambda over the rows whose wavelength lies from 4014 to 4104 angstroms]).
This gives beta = 0.31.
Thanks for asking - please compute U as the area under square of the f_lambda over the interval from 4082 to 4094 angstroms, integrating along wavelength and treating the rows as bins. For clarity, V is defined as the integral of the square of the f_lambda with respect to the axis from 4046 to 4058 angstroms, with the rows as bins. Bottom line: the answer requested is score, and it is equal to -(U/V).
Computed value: -1.2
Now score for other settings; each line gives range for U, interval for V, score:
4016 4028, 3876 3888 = -2.6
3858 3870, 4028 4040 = -0.5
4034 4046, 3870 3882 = -2.2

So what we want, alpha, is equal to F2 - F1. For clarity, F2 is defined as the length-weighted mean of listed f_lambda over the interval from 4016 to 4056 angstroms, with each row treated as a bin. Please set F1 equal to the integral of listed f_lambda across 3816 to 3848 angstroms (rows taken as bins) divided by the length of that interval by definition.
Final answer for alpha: 39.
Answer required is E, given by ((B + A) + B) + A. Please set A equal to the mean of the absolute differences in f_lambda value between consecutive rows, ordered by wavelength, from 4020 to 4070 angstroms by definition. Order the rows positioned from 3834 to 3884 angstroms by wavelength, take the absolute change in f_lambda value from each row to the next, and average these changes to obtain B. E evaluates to 38.8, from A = 10.1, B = 9.3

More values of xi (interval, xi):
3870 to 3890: 3886.0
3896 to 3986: 3979.0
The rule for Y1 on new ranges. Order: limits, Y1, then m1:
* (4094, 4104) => 4.38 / 79.8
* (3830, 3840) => 3.43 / 31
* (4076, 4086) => 4.43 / 83.84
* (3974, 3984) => 4.22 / 68.23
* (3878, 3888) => 4.01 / 54.99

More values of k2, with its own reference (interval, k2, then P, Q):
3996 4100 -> -5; -1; -5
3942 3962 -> -55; -26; -28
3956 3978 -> -82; -41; -41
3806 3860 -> -65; -34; -31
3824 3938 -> -71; -32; -39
